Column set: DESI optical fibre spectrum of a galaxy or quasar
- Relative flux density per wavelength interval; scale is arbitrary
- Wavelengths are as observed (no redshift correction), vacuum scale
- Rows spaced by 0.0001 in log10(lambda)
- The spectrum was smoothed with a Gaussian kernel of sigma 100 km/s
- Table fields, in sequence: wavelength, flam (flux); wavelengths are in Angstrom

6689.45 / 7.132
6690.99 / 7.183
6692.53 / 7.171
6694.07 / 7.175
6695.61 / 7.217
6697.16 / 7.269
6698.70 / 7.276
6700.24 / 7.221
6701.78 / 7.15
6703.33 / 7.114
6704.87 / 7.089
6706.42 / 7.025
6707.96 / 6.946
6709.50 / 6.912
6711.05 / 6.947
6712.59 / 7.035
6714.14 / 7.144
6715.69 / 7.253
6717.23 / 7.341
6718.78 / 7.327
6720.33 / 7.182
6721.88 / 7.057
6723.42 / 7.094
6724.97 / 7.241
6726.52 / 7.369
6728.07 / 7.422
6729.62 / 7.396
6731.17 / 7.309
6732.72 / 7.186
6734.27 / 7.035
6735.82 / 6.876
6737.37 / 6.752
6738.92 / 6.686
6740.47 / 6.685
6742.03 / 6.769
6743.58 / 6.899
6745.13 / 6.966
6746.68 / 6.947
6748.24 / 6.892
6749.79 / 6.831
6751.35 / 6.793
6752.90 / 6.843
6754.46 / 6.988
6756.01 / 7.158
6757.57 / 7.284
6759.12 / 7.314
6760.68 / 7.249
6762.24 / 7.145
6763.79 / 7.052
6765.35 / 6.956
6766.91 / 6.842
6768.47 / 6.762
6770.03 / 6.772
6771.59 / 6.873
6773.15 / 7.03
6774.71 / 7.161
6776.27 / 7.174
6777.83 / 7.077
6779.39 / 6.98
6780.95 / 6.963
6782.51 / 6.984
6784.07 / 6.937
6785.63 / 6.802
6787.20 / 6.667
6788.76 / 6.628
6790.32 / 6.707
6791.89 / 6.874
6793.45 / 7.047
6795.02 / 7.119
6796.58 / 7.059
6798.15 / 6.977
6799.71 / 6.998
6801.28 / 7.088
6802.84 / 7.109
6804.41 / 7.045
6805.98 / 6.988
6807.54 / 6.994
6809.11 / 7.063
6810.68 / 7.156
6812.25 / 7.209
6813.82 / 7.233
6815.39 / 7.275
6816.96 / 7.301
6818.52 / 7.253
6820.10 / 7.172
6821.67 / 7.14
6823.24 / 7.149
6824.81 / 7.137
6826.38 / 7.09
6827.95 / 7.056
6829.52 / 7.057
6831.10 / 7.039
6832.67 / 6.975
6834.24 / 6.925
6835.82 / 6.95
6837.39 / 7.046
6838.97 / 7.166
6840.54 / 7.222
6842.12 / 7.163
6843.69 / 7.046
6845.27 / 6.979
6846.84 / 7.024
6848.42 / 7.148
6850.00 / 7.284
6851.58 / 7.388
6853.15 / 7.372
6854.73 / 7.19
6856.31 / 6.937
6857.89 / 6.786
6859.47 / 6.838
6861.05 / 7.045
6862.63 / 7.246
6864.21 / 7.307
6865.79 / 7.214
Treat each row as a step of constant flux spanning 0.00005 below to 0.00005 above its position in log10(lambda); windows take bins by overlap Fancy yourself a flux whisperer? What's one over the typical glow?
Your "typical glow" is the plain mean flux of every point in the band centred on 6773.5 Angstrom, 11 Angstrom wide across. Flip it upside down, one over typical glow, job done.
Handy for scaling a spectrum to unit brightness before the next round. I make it 0.143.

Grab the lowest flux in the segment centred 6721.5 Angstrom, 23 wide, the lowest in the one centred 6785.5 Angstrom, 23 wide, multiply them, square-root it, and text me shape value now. 6.79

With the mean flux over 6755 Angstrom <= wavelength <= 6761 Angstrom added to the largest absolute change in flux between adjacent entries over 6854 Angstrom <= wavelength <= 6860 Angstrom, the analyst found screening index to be 7.50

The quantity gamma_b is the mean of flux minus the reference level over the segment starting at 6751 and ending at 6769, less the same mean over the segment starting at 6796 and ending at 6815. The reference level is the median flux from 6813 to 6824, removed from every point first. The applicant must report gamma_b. -0.04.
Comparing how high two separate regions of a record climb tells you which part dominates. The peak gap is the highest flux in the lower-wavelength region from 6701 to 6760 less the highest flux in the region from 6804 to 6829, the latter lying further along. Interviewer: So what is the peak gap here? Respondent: 0.12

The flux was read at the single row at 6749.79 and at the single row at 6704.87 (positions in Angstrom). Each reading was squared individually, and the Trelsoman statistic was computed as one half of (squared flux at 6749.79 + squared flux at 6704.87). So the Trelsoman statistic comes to 48.5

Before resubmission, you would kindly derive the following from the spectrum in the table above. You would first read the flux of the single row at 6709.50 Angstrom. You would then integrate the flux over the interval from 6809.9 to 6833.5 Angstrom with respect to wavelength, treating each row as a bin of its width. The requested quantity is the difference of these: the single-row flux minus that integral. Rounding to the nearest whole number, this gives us -162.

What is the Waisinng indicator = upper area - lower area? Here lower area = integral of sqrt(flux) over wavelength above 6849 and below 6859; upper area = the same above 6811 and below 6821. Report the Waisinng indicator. 0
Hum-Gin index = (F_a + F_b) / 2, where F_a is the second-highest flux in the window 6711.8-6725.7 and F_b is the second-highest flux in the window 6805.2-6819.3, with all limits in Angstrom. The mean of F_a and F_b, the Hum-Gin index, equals 7.301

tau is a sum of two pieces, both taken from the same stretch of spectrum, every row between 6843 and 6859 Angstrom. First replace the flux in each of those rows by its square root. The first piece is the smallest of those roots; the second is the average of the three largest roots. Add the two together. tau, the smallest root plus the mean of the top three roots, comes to 5.32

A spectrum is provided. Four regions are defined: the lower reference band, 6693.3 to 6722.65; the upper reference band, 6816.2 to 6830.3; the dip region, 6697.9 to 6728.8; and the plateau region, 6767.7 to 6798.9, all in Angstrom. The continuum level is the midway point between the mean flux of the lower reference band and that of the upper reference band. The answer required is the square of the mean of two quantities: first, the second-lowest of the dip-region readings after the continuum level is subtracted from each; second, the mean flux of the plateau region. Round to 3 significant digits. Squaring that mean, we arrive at 11.3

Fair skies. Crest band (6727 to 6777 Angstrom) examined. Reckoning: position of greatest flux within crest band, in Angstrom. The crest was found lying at 6728.07 Angstrom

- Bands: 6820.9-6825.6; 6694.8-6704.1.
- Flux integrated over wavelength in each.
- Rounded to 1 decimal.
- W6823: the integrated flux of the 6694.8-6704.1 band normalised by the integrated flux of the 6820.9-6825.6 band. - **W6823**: 2.0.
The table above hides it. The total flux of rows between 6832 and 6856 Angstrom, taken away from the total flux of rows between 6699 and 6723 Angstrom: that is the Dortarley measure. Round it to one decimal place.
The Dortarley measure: -0.1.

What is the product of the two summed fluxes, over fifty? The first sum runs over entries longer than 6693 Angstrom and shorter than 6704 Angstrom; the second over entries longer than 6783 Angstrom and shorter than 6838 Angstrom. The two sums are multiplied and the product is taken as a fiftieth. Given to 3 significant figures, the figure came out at 248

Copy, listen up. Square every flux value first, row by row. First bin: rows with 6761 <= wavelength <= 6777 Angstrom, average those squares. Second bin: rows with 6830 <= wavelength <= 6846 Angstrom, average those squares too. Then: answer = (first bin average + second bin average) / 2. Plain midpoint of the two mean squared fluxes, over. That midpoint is 49.2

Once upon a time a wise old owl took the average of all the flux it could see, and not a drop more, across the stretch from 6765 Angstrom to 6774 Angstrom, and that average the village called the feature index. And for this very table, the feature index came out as 6.87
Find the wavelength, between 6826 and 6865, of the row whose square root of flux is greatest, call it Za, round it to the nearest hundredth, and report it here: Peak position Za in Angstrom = 6851.58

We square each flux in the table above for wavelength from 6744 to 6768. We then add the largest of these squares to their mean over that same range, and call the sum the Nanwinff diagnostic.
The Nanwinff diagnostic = 103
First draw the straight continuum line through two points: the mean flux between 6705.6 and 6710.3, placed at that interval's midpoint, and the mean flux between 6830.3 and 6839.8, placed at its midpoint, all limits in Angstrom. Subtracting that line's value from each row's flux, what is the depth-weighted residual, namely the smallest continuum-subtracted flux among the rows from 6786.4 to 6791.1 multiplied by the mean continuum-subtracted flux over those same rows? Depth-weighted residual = 0.12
